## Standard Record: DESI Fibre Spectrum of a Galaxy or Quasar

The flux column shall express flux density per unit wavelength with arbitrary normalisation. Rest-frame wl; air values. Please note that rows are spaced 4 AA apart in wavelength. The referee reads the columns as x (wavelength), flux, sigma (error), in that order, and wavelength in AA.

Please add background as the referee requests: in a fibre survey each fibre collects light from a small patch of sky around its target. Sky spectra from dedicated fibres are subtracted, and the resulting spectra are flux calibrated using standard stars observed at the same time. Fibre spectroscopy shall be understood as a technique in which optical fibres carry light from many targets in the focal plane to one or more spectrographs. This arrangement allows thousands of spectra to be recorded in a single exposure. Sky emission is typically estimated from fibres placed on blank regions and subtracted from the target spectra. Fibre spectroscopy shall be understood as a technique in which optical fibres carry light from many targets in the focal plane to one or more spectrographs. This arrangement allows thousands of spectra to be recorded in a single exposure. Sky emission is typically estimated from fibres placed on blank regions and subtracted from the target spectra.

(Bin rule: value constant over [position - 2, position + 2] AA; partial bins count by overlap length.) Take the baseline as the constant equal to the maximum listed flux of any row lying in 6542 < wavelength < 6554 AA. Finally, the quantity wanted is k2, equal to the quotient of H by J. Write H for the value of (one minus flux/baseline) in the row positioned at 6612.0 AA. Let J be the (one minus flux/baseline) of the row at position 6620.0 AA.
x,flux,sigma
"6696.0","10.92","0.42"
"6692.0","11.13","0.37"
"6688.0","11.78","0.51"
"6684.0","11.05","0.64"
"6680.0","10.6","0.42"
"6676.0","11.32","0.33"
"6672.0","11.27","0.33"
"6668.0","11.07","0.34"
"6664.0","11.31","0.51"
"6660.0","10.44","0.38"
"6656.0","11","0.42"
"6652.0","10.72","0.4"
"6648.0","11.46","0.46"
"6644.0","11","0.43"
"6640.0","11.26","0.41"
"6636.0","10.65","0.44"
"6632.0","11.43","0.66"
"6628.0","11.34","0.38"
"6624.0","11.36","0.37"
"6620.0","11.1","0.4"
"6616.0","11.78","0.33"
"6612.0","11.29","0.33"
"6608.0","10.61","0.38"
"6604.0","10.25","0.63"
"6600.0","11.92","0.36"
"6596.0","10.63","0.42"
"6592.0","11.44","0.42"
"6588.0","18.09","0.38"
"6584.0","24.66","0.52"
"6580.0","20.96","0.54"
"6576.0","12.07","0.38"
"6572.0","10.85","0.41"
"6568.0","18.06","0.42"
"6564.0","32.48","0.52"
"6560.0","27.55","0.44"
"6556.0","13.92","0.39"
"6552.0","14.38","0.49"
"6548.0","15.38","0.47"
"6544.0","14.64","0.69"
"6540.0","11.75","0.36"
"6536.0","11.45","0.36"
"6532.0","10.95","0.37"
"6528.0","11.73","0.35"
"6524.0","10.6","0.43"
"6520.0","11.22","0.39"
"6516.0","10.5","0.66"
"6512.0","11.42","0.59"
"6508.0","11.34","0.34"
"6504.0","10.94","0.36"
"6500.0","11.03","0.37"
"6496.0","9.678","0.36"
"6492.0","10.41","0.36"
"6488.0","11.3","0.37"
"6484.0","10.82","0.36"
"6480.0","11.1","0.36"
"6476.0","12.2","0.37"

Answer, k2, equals 0.96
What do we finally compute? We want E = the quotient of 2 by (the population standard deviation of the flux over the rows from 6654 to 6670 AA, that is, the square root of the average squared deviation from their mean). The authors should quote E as 6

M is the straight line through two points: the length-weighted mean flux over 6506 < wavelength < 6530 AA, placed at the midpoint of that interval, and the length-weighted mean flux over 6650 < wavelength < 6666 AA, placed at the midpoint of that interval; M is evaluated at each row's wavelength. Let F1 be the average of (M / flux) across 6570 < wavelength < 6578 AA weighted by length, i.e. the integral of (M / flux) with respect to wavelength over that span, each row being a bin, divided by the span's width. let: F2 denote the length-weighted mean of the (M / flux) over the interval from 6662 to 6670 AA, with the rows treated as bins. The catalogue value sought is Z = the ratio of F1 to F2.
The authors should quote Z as 0.99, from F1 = 0.965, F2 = 0.97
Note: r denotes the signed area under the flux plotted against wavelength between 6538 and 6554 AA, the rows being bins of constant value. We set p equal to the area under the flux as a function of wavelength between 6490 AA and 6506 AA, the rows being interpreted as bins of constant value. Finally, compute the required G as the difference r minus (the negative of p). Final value 393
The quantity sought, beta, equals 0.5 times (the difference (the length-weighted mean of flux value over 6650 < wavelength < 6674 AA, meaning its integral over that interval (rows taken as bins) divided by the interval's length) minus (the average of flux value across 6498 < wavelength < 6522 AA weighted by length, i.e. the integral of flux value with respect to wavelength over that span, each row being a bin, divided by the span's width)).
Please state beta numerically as -0.1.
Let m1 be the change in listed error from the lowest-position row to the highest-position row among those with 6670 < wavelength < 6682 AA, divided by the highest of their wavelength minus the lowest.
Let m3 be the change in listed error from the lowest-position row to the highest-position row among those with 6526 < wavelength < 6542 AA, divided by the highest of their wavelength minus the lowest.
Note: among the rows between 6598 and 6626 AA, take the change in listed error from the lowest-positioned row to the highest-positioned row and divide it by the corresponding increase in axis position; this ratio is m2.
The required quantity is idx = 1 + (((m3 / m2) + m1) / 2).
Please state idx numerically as 2.0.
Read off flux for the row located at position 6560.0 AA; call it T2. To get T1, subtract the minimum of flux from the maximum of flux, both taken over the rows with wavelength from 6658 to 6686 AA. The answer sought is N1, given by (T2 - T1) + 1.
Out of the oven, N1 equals 28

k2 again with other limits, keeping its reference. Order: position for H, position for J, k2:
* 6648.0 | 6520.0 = 0.94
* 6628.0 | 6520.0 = 0.97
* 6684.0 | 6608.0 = 0.91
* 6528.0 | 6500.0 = 0.84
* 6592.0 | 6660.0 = 0.80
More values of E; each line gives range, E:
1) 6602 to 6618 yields 3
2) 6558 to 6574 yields 0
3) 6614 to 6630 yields 8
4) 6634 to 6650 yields 7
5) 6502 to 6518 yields 5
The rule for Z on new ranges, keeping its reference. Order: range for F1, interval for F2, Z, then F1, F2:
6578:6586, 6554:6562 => 0.81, 0.486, 0.60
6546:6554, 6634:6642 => 0.75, 0.745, 1.00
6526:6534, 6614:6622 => 1.02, 0.981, 0.96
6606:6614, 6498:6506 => 0.99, 1.002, 1.02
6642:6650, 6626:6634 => 1.01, 0.970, 0.96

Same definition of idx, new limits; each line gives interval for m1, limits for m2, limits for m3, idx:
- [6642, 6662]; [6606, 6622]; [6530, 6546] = 9.0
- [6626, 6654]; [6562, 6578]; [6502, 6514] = -0.2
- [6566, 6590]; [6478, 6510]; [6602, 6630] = 8.3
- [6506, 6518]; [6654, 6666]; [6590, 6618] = 0.9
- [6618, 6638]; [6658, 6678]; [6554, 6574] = 0.8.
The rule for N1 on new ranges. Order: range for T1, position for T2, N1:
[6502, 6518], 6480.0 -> 11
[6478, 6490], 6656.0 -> 12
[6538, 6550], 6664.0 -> 9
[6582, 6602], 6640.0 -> -2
